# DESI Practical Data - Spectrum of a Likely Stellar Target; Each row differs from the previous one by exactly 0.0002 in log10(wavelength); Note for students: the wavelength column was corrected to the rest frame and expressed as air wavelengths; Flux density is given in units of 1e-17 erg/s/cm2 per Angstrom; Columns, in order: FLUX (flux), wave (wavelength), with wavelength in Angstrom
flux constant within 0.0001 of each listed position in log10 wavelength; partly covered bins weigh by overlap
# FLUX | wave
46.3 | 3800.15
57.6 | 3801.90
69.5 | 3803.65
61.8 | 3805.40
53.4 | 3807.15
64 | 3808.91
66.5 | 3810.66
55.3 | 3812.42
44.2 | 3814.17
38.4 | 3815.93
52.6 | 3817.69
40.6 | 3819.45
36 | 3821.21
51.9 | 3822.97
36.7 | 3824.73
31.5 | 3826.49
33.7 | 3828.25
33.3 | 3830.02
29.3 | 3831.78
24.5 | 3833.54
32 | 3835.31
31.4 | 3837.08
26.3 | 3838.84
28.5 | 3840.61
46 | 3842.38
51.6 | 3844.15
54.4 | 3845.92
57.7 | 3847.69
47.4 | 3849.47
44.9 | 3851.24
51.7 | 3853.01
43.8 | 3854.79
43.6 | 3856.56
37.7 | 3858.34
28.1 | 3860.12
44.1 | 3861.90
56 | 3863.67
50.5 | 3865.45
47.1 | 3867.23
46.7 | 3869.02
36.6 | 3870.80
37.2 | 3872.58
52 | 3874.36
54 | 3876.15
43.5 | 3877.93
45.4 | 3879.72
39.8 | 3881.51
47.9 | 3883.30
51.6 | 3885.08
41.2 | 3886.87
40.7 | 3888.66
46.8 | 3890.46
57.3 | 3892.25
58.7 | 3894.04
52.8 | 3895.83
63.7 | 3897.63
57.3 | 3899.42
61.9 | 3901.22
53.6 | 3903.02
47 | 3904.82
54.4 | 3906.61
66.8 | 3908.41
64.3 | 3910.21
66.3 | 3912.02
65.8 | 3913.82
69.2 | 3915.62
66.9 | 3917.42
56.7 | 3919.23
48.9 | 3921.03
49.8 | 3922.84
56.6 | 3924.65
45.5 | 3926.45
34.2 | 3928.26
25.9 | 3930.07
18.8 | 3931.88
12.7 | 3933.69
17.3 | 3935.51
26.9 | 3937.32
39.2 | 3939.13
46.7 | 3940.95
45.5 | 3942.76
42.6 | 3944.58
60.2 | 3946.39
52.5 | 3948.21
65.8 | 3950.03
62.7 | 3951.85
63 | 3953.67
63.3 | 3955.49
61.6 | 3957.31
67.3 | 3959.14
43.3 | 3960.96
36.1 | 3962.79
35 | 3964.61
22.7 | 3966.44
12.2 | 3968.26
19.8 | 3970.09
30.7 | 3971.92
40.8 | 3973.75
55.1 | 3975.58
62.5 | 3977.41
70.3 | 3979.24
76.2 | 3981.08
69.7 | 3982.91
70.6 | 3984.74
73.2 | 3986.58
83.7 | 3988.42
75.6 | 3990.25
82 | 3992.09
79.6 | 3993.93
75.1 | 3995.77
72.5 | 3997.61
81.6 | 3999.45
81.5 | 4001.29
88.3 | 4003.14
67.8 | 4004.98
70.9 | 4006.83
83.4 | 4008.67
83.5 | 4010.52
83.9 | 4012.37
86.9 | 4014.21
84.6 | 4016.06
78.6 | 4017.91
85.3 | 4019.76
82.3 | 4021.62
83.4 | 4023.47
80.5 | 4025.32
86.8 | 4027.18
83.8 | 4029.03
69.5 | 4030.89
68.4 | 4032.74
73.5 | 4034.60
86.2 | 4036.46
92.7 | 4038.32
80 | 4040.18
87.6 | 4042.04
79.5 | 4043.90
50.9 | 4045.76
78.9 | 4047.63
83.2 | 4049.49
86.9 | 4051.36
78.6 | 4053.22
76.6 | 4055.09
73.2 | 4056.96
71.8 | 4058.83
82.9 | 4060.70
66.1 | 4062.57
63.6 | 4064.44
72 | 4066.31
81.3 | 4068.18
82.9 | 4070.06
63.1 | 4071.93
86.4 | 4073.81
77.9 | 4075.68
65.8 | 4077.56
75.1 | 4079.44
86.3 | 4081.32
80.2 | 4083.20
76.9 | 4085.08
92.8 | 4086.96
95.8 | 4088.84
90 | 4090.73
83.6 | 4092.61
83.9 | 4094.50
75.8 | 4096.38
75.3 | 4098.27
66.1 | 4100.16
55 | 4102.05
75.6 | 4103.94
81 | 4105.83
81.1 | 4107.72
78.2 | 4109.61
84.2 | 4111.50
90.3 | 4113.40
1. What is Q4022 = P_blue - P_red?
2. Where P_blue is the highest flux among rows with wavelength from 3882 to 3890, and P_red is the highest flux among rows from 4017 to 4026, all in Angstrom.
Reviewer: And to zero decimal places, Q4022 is -34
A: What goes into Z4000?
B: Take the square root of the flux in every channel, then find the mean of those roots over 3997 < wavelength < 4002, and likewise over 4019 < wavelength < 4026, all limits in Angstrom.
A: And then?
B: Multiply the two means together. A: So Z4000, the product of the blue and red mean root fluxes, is 81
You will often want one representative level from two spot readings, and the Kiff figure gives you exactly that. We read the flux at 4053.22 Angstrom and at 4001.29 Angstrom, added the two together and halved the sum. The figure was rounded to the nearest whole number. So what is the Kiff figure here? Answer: 80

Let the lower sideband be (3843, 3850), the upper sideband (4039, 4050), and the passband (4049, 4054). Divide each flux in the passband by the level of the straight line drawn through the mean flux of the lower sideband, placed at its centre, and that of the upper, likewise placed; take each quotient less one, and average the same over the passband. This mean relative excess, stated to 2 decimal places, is 0.07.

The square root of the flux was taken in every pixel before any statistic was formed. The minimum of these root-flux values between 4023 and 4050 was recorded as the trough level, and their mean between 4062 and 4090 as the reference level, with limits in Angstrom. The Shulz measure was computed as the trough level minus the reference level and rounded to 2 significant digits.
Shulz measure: -1.7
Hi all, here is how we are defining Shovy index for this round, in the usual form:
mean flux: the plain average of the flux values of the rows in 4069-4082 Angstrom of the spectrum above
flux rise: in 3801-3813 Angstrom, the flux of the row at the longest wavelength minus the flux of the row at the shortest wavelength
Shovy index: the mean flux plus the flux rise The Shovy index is 74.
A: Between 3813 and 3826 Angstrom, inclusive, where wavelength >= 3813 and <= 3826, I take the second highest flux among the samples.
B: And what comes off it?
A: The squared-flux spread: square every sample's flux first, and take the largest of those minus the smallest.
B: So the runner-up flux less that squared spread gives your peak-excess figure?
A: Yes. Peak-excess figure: -1419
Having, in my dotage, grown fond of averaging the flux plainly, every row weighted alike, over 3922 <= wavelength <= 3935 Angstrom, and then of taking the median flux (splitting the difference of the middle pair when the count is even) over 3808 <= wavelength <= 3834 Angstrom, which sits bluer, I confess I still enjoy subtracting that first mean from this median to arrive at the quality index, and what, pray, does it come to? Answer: 4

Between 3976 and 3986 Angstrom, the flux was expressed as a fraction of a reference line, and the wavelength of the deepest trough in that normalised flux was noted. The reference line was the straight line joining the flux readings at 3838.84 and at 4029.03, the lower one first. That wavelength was 3977.41 Angstrom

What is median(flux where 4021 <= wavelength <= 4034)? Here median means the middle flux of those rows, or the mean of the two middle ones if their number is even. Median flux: 82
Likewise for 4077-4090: 80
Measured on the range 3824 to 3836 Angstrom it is 32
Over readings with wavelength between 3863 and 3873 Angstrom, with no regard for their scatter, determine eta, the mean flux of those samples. 46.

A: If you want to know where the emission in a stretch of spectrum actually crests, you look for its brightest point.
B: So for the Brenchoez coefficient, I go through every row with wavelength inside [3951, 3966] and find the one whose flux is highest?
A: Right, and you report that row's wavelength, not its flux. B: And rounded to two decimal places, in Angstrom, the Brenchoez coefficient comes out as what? 3959.14 Angstrom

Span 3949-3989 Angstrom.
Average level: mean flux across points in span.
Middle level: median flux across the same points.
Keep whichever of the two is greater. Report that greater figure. 63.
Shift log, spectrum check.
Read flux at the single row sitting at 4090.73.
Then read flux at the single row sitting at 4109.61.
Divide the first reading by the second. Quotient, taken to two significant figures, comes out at 1.2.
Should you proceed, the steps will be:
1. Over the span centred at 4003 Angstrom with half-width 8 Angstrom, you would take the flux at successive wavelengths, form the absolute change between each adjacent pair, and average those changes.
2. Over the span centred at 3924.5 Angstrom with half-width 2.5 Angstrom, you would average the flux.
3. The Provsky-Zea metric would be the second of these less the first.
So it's 44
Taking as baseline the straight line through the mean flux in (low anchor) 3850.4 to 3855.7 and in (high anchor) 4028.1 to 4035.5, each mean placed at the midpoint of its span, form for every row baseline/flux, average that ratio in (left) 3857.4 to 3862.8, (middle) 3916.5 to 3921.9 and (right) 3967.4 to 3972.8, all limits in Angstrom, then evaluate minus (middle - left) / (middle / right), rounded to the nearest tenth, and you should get 1.2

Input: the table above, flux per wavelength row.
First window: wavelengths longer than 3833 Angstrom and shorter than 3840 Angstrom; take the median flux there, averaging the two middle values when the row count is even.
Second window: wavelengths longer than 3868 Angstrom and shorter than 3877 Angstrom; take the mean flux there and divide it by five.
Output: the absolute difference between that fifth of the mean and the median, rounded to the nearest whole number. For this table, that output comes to 20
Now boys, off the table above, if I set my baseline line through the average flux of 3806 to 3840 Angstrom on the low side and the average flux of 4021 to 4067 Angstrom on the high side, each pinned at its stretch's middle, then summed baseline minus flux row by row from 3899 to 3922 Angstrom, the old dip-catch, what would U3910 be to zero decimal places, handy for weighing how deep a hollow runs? -57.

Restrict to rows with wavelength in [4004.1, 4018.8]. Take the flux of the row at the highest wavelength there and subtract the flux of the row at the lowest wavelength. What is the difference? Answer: 11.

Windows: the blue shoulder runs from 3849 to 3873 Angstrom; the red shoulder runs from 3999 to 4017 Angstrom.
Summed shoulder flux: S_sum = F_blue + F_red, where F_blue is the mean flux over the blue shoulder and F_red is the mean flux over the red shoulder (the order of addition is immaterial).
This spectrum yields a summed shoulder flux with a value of 125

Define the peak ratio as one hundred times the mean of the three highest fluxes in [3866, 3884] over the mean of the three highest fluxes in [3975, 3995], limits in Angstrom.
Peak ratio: 63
